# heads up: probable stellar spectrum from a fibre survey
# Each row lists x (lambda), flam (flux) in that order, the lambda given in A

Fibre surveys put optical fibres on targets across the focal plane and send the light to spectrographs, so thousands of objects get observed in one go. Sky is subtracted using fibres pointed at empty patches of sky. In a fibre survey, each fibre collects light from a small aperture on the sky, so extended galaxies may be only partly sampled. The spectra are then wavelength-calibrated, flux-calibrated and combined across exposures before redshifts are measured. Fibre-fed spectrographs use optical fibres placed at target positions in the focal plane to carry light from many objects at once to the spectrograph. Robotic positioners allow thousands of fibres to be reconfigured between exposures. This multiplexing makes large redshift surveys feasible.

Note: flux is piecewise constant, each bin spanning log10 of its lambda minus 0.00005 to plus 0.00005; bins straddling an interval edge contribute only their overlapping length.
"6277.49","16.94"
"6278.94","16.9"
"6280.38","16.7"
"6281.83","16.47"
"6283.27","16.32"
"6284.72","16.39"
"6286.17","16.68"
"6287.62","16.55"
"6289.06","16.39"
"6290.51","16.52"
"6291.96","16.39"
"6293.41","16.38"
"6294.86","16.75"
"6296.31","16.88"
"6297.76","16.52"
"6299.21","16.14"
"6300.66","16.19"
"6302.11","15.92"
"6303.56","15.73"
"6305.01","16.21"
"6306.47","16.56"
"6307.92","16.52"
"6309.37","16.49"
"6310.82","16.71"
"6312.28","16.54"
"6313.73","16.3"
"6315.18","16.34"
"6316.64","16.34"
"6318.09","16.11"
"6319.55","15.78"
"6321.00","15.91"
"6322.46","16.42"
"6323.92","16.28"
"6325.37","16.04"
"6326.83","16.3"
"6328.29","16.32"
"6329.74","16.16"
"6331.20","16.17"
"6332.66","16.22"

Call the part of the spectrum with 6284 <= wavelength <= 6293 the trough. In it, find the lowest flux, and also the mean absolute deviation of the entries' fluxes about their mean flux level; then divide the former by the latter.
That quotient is 170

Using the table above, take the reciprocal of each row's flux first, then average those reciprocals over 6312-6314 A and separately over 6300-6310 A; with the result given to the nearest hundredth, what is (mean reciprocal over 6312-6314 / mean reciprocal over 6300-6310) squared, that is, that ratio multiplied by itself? 0.98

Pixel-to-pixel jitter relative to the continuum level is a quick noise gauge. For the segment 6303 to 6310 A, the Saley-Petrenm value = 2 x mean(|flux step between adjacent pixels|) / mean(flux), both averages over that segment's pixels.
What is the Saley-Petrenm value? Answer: 0.0276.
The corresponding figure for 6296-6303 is 0.0325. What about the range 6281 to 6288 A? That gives 0.0194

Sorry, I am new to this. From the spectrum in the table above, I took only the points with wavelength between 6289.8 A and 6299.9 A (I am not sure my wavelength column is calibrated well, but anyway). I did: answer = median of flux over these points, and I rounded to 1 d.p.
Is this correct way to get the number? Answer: 16.5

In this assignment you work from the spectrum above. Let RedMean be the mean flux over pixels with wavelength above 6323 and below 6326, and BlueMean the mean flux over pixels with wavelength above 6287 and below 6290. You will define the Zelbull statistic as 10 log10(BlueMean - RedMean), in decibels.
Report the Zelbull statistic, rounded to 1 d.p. -5.1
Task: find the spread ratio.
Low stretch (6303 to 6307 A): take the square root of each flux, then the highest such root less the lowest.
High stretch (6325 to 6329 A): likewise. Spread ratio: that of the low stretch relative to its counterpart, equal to 2.97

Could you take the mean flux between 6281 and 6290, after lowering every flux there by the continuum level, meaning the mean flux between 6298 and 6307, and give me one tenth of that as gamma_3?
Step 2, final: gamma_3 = 0.03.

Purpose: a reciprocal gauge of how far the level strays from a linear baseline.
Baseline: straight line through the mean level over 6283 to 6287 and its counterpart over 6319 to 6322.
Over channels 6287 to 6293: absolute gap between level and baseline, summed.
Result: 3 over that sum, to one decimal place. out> 8.6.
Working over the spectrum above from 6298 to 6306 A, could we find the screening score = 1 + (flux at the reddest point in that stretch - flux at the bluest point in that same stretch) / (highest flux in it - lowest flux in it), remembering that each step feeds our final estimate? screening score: 1.1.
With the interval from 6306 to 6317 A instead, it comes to 0.5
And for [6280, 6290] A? 0.2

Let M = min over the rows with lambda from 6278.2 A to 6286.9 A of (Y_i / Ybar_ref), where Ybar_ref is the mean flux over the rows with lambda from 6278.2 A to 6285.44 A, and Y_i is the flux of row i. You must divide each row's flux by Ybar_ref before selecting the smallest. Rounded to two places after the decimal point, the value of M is 0.99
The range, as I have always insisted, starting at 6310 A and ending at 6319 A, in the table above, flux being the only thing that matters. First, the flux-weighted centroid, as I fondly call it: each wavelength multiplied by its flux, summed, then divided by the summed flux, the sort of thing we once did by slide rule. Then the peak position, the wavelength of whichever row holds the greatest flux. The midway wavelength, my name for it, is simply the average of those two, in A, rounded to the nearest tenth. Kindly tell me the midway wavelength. 6312.6 A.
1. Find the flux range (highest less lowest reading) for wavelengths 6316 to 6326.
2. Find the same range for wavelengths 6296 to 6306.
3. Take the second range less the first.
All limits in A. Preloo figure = 0.51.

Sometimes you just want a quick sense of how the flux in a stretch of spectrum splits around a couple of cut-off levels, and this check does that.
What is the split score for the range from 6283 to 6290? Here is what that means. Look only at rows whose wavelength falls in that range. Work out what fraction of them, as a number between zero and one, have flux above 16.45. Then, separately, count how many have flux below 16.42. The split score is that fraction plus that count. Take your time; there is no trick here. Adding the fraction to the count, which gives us 3.40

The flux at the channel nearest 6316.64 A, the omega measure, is 16.34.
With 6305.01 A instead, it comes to 16.21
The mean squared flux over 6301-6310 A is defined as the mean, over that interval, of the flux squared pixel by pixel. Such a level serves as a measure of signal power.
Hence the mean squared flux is 264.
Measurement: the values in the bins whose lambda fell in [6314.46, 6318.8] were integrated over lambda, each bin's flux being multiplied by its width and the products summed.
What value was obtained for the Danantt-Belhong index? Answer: 71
